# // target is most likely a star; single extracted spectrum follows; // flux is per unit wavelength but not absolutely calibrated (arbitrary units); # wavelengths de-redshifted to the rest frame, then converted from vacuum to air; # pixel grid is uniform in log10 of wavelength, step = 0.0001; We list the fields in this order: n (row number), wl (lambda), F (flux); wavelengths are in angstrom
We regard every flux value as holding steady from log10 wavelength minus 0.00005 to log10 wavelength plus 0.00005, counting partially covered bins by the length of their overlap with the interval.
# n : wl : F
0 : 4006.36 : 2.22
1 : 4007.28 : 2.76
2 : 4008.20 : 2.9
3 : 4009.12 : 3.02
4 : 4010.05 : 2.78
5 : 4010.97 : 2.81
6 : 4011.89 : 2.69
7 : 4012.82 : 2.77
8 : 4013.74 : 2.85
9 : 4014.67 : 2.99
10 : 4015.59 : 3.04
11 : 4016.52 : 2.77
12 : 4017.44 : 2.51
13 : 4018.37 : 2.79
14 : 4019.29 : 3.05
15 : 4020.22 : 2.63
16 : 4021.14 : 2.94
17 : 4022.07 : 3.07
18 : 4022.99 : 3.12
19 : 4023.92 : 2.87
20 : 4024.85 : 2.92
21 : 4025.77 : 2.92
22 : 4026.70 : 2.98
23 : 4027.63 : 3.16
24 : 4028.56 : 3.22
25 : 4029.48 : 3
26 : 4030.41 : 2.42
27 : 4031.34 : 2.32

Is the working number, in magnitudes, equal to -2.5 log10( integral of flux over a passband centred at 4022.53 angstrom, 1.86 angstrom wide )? -1.90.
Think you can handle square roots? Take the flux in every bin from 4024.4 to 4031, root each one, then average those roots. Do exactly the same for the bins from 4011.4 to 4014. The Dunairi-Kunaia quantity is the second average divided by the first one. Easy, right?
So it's 0.97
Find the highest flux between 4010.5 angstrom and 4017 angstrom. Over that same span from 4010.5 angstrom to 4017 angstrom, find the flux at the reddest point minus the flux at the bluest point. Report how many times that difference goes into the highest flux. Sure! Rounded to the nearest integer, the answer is -76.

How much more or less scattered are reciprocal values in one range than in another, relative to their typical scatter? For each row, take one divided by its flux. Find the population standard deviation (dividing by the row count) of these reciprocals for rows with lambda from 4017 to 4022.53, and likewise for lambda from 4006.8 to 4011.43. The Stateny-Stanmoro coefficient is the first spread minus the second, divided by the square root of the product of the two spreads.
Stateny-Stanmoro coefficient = 0.9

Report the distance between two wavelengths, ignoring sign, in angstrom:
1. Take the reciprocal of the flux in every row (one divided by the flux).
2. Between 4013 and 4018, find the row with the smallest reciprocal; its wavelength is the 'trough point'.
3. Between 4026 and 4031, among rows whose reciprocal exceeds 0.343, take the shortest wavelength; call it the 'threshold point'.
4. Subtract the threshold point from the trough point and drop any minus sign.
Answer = 14.8 angstrom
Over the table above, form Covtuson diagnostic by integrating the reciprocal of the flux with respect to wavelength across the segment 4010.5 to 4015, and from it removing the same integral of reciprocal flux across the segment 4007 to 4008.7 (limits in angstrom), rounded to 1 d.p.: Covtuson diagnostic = 1.0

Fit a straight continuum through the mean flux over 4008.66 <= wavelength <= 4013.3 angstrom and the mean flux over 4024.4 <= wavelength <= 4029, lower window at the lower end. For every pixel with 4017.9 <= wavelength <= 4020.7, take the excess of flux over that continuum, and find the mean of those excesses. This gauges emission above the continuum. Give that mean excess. -0.11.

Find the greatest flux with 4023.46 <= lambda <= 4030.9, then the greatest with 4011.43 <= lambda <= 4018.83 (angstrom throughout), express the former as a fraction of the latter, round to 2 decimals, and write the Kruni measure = 1.06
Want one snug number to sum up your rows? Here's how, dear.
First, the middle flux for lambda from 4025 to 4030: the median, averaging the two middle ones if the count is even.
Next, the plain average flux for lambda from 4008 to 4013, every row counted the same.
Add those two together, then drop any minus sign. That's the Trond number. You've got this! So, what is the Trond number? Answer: 5.83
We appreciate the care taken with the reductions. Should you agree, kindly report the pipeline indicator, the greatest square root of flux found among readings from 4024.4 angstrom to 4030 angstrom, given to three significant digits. 1.79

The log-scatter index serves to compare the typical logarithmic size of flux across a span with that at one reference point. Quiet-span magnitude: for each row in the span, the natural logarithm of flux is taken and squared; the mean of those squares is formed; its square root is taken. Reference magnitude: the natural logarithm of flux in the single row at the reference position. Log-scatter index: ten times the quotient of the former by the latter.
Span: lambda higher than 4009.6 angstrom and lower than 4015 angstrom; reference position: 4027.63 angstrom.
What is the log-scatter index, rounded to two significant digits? 9.0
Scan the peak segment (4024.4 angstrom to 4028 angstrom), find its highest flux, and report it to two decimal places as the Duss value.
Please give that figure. 3.16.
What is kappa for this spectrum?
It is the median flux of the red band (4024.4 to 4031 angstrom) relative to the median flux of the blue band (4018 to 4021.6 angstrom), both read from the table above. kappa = 1.04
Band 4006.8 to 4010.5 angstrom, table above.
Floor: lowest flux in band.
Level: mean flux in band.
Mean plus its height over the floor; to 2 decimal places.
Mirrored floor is 2.97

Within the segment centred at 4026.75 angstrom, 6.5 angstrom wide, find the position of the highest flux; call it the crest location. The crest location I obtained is 4028.56 angstrom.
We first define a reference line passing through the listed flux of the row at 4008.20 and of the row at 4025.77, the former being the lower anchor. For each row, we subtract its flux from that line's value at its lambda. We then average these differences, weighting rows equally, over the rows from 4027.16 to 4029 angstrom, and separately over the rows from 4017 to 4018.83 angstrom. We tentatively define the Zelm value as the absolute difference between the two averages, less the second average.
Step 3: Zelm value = 0.27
